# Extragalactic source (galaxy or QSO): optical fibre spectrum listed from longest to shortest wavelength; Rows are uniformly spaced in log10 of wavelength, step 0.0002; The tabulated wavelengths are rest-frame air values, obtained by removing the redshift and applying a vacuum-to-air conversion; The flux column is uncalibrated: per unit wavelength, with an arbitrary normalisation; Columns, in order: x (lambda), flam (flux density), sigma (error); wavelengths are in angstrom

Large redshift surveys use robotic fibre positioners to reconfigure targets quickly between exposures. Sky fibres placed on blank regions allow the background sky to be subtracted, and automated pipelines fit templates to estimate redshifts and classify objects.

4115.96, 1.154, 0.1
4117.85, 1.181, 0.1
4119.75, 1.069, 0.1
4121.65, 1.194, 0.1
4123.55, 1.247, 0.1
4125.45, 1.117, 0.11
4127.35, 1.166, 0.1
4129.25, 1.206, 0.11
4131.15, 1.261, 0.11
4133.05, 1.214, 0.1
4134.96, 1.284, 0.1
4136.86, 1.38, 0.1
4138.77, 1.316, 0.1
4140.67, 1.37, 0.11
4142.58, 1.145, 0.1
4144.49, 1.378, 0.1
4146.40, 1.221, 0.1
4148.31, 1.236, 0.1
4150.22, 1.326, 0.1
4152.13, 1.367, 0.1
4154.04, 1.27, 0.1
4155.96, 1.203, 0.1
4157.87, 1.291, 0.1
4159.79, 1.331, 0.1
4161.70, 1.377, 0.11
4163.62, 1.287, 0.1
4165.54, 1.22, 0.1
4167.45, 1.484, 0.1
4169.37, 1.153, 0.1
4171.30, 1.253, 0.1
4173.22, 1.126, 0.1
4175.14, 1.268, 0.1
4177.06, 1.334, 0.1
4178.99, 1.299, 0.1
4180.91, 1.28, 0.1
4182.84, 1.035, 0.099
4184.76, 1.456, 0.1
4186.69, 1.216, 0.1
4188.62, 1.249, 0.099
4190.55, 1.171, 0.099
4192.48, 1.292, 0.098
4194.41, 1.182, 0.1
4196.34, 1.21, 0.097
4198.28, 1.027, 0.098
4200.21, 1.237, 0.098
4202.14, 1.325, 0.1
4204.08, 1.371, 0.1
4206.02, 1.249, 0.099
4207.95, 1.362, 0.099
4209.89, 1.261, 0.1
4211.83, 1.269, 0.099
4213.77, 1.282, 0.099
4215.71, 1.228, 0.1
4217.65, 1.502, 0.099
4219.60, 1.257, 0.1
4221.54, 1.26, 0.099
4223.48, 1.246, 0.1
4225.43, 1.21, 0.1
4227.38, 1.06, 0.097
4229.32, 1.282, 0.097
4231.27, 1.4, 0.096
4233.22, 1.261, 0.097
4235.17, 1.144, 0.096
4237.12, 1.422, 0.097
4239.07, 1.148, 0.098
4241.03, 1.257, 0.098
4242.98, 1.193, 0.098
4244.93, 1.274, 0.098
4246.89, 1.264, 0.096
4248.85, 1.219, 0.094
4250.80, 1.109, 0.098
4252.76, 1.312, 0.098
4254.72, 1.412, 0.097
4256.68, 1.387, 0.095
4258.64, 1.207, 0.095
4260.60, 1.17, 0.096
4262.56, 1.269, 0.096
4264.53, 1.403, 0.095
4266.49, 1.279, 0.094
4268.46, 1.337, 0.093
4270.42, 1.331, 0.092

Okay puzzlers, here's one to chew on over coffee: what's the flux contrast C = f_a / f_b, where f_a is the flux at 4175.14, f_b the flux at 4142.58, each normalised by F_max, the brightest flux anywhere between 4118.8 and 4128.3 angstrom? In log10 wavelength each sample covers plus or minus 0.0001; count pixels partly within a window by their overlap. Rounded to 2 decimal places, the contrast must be 1.11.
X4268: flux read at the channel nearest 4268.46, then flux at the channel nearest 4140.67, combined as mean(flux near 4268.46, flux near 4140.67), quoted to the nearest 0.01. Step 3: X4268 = 1.35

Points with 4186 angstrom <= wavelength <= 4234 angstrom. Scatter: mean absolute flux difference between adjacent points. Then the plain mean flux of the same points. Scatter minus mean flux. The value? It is -1.15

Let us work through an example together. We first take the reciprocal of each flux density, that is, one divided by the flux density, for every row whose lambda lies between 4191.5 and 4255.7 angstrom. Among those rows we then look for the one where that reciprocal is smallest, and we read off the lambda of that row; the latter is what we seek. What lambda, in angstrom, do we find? 4217.65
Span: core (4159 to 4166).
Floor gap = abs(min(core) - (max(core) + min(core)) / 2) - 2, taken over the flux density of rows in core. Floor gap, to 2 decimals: -1.92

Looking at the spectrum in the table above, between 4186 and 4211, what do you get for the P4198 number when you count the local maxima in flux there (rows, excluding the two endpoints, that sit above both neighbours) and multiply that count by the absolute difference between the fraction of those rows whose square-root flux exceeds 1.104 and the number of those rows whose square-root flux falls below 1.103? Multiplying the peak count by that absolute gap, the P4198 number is 22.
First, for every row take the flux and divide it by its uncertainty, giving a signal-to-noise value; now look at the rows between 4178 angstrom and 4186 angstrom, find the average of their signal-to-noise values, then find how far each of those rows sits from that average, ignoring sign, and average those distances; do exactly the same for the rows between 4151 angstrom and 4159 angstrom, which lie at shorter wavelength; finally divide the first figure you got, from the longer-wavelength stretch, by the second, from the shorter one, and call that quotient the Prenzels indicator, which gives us 2.43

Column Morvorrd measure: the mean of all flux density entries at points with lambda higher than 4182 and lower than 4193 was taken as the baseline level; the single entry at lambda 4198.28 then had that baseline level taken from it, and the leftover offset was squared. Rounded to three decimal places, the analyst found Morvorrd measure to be 0.044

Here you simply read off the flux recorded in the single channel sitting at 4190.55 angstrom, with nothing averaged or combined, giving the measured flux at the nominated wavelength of 1.171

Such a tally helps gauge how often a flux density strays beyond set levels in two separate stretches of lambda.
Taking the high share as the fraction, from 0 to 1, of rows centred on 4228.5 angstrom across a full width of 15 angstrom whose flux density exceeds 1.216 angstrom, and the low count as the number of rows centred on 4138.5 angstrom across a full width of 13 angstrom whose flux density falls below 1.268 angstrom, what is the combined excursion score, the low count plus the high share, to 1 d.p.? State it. 2.6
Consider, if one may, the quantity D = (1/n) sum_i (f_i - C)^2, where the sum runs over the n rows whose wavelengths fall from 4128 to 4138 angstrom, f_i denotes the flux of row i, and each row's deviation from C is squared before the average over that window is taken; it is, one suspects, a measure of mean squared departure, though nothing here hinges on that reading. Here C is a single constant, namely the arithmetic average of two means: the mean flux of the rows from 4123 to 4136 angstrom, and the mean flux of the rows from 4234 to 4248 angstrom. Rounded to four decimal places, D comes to 0.0056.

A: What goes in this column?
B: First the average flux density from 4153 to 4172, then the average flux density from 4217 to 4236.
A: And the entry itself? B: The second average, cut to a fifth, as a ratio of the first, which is 0.196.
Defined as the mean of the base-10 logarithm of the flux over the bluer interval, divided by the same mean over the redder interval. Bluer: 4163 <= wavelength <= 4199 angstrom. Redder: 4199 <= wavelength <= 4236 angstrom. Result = 0.88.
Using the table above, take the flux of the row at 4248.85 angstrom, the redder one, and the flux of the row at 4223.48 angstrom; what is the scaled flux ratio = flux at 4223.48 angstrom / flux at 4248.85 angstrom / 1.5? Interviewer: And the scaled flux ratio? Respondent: 0.68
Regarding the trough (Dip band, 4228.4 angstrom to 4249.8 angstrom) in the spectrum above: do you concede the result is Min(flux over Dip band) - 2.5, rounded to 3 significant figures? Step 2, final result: -1.36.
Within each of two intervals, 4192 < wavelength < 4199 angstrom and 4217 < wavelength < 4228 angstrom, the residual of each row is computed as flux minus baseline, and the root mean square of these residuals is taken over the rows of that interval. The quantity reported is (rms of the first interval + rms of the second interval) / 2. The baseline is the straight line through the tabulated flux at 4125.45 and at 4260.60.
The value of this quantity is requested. 0.13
